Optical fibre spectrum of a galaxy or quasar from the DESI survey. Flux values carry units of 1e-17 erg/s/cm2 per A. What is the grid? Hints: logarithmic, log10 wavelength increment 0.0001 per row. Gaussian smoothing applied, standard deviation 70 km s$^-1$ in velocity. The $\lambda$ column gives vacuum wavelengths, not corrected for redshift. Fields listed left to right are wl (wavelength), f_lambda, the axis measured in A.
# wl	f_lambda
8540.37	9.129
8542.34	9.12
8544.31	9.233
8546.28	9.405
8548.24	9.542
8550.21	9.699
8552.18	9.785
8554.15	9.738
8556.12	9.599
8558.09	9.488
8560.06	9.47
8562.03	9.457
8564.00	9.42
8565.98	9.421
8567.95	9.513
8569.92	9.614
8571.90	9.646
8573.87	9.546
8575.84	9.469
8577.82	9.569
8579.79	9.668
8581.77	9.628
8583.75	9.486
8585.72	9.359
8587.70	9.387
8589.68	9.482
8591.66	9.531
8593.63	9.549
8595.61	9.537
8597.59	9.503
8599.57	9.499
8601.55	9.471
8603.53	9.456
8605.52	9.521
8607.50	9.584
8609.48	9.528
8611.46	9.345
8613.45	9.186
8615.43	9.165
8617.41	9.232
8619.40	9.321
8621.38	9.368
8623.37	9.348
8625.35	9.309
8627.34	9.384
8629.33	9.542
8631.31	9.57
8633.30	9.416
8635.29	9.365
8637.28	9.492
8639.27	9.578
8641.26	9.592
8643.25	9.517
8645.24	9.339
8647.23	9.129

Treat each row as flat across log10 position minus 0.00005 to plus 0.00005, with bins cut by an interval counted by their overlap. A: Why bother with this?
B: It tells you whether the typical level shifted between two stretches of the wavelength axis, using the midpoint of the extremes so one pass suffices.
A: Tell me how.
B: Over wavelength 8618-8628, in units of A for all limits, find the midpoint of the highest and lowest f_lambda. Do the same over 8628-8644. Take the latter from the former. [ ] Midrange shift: -0.13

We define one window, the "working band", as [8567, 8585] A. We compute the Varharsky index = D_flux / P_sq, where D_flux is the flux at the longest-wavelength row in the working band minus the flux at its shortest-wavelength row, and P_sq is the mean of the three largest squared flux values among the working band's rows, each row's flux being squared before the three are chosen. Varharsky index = 0.000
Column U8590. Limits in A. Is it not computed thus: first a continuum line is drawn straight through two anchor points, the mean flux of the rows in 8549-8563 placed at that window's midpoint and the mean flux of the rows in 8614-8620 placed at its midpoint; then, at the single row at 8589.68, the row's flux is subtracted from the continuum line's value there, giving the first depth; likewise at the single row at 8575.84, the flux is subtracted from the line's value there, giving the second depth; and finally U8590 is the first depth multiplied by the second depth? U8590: -0.001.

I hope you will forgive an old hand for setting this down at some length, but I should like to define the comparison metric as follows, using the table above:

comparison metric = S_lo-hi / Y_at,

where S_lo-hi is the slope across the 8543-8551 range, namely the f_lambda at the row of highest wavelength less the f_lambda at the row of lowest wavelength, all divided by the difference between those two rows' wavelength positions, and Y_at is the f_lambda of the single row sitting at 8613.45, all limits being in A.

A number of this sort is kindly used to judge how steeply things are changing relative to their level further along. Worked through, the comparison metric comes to 0.0086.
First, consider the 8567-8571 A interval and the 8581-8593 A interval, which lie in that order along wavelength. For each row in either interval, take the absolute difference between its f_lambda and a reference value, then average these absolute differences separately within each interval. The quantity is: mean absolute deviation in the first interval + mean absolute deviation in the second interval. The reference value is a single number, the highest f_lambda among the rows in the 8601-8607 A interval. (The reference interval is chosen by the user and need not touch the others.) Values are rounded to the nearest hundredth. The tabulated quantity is 0.13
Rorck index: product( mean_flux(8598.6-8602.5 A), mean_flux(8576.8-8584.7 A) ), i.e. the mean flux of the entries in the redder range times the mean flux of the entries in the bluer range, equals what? 90.9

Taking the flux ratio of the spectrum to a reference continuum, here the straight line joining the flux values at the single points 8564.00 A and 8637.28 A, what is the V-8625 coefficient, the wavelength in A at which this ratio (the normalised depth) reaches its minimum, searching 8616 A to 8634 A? 8617.41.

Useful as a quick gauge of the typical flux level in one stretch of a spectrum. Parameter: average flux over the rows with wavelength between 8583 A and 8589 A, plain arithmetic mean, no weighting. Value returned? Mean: 9.41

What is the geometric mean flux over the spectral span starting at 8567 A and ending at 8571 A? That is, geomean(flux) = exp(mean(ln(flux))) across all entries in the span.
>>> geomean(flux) 9.56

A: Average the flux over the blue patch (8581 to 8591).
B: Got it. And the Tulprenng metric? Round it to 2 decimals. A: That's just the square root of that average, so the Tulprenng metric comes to 3.08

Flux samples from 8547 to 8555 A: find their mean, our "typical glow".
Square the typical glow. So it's 94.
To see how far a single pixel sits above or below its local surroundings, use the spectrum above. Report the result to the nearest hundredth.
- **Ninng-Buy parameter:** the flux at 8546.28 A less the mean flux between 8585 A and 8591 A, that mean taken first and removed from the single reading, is 0.00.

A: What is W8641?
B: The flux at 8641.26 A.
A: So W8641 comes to 9.592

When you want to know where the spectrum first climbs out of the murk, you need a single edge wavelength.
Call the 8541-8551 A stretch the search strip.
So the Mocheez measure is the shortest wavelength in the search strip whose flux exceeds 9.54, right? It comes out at 8548.24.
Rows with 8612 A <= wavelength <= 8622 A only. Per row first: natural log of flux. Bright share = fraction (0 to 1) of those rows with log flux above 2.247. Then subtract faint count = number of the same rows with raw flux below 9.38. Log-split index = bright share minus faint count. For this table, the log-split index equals -5.0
